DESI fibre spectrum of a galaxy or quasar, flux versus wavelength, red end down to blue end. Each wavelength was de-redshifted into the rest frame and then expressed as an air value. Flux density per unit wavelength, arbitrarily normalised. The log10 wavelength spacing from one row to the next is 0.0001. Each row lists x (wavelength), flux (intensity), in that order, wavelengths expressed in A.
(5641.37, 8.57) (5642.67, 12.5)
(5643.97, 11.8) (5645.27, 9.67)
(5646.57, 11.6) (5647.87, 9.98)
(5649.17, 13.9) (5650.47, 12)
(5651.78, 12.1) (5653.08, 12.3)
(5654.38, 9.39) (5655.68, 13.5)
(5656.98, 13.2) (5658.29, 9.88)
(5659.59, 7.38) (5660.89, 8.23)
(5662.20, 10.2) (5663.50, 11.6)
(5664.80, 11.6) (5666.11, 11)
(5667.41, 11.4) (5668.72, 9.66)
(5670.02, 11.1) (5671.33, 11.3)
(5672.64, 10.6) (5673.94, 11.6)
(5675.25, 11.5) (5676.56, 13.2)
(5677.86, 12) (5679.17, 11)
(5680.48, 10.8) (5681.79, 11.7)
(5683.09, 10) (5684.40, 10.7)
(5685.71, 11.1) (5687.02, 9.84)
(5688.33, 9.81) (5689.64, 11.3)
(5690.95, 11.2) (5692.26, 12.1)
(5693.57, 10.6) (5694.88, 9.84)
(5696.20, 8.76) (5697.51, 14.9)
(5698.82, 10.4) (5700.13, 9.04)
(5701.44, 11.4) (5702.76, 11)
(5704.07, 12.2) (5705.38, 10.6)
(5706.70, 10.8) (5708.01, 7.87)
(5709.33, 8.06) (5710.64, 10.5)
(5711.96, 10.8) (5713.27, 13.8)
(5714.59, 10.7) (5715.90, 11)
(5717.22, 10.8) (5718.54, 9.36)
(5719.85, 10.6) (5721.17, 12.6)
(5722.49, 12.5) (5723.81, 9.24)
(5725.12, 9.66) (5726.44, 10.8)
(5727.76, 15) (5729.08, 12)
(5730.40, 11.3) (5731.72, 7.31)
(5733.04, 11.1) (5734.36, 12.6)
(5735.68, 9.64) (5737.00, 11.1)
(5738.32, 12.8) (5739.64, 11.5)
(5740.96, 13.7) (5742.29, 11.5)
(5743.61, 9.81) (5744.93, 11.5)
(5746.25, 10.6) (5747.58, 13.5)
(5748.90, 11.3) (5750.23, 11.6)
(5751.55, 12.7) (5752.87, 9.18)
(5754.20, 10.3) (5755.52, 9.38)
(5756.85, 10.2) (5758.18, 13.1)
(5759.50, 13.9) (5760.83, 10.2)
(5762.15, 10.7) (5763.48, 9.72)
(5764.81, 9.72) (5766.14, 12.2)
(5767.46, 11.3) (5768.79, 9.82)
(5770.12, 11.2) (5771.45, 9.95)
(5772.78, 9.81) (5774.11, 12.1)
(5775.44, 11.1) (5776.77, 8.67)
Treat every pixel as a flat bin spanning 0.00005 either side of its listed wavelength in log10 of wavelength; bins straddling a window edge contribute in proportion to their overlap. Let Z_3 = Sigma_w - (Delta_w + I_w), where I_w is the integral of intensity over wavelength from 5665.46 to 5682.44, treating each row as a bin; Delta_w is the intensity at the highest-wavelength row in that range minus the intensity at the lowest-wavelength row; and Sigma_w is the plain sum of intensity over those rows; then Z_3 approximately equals -45.7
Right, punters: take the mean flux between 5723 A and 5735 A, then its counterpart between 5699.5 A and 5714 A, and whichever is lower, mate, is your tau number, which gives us 10.6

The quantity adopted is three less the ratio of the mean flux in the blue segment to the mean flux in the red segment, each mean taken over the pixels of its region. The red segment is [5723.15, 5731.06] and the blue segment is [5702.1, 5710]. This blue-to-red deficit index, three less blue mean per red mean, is 2.11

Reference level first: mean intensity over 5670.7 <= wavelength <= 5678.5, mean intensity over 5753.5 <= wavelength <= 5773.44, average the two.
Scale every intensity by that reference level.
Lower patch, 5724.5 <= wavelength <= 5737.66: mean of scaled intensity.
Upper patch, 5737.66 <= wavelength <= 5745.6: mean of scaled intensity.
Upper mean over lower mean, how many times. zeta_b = 1.07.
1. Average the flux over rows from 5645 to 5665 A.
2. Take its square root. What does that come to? 3.32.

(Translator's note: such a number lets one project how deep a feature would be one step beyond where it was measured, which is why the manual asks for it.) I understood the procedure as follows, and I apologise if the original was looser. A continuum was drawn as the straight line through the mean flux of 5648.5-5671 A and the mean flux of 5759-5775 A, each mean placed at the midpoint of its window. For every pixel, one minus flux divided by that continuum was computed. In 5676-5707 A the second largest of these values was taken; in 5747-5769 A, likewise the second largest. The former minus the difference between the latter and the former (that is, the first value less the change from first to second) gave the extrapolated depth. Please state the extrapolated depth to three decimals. 0.218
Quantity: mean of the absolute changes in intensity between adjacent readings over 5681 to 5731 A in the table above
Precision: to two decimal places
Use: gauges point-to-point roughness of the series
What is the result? 1.56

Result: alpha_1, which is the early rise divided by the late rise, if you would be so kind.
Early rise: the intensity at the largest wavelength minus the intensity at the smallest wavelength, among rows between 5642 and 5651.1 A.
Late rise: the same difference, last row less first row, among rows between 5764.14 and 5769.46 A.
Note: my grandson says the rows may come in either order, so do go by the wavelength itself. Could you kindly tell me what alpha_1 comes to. -5.0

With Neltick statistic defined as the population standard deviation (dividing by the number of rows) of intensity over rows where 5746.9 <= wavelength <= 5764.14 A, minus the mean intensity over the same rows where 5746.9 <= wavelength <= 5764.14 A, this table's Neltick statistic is -9.7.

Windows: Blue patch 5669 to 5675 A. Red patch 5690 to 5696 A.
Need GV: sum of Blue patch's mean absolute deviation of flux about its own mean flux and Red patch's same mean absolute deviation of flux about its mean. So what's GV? 1.0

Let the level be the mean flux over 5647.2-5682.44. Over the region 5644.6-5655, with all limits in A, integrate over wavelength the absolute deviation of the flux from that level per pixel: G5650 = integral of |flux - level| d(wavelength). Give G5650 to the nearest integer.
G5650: 14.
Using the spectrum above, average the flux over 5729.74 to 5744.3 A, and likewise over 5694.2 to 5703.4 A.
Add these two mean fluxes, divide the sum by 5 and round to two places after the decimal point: 4.38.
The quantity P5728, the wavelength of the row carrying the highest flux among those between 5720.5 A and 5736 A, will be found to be 5727.76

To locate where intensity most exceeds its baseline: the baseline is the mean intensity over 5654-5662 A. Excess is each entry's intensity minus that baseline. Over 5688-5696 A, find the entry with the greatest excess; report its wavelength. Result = 5692.26 A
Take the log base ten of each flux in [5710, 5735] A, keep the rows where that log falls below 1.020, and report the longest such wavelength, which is 5731.72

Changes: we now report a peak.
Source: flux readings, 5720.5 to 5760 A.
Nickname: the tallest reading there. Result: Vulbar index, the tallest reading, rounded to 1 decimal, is 15.0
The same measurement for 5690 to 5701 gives 14.9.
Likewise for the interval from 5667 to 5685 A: 13.2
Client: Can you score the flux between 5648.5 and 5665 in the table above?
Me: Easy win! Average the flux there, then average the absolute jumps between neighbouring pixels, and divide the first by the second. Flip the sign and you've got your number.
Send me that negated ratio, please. -7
